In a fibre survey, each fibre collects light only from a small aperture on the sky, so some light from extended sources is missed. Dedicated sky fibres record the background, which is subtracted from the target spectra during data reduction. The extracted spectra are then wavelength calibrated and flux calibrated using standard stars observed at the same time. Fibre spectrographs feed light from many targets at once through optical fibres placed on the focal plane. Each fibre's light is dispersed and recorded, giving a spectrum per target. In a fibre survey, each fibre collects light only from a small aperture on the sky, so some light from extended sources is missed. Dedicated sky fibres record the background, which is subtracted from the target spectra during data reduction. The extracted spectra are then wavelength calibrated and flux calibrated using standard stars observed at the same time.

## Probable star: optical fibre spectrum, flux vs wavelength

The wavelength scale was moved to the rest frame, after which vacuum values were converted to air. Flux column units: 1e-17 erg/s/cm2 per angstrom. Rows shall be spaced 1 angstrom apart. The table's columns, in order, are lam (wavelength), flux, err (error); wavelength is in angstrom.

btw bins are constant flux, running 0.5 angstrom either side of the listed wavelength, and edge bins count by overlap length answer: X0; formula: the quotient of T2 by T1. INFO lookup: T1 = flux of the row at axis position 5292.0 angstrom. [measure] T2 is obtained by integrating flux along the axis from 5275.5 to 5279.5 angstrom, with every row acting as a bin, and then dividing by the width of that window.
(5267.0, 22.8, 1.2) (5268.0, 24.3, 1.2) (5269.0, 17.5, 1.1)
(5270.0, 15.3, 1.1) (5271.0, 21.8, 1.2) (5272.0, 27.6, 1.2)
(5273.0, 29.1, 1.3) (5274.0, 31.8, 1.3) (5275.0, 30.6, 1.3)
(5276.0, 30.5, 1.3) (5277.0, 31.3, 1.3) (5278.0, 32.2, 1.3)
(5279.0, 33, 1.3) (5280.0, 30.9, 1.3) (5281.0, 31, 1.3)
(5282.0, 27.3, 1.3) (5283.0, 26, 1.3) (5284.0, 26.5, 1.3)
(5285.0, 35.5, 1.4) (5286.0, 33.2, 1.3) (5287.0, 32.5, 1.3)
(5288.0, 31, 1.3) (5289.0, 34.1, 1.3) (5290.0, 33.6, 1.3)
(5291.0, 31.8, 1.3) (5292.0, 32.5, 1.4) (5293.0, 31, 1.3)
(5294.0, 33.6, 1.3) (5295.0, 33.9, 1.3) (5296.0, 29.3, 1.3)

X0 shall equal 0.98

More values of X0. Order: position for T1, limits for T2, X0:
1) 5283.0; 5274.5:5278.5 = 1.20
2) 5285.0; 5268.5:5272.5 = 0.58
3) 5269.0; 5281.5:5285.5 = 1.65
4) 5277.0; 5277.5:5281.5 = 1.02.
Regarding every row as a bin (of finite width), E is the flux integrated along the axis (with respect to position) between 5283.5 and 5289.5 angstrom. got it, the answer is 193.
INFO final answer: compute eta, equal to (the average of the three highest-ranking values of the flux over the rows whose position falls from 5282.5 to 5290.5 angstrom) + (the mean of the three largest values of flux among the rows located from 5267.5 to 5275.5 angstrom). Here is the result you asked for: 64.9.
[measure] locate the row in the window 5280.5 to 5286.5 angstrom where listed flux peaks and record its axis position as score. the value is 5285.0 angstrom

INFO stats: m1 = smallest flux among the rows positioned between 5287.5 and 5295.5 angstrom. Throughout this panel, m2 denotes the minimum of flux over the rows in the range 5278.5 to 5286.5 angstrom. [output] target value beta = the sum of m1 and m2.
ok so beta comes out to 57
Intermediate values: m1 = 31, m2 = 26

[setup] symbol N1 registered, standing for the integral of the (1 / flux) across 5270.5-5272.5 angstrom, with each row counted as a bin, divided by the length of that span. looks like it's 0.041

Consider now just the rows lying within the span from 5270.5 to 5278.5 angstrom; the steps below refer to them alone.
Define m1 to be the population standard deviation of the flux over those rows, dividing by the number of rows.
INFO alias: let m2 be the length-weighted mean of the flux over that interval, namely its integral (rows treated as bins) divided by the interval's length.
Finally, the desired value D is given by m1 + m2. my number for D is 32.5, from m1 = 3.18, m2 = 29.4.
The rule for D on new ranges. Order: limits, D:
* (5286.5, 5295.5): 33.8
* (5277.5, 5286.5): 33.8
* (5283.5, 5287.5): 35.2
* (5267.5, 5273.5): 27.6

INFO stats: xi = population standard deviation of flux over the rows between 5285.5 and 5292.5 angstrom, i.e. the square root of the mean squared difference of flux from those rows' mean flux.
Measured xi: 1.0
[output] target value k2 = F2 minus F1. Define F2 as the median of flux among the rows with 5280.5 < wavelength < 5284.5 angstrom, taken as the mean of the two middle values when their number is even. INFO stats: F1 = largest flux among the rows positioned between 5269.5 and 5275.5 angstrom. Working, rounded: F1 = 31.8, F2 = 27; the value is -5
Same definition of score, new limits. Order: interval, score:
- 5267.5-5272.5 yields 5272.0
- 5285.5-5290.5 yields 5289.0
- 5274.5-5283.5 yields 5279.0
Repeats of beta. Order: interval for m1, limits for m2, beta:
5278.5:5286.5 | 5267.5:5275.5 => 41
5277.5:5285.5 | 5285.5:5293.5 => 57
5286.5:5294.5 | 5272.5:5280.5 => 60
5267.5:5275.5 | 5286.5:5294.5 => 46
